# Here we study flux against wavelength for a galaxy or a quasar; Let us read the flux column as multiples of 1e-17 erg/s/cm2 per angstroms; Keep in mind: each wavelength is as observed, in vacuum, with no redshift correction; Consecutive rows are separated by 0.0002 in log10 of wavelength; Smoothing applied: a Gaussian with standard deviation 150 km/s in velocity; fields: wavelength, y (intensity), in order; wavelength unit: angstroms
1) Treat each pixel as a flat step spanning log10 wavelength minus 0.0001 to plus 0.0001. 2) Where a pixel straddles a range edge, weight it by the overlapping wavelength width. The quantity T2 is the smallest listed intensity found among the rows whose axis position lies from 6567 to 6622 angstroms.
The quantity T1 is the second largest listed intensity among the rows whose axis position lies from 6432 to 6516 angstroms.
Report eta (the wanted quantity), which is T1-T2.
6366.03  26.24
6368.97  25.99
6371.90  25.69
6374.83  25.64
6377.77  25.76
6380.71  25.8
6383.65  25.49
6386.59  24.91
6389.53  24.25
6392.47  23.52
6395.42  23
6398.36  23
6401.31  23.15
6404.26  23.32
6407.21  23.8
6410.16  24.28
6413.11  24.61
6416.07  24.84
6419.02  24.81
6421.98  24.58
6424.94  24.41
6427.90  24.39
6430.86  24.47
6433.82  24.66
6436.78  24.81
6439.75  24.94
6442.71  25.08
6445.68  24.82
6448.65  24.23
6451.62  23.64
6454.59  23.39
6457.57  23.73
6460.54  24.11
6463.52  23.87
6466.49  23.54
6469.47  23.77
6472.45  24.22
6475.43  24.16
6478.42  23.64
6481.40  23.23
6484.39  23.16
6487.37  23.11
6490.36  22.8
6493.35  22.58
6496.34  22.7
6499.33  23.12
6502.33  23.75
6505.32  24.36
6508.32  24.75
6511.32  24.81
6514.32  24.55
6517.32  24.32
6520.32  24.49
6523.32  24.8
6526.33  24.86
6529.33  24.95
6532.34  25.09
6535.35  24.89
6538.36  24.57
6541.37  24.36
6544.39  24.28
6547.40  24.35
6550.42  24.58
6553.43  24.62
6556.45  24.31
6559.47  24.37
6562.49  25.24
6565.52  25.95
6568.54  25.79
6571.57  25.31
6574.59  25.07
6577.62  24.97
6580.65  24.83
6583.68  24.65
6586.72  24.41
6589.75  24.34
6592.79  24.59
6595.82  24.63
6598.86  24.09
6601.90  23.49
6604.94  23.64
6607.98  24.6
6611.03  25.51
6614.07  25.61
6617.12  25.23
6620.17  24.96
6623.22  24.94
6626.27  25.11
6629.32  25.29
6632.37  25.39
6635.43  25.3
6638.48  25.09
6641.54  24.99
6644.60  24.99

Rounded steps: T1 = 24.94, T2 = 23.49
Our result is 1.45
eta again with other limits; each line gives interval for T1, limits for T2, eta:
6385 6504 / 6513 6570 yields 0.66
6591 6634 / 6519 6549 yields 1.23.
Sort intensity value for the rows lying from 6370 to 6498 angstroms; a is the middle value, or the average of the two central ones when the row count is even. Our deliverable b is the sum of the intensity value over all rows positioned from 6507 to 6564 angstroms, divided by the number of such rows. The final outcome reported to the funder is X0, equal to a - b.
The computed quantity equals -0.4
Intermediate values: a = 24.2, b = 24.6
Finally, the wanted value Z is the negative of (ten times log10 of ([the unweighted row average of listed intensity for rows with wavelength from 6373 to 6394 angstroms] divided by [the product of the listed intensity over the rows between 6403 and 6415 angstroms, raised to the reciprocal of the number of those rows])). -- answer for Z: -0.19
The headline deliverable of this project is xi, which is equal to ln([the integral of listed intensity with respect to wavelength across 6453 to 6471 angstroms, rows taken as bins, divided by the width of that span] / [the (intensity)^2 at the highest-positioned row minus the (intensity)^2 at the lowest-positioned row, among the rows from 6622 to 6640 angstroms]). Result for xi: 1.2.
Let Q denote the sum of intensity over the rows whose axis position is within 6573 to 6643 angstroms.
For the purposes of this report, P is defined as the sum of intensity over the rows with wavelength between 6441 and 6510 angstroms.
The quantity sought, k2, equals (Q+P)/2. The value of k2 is 558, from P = 546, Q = 571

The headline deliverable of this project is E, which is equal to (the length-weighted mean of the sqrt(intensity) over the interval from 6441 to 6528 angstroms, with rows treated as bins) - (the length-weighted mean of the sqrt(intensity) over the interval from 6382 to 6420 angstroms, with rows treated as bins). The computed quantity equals -0.02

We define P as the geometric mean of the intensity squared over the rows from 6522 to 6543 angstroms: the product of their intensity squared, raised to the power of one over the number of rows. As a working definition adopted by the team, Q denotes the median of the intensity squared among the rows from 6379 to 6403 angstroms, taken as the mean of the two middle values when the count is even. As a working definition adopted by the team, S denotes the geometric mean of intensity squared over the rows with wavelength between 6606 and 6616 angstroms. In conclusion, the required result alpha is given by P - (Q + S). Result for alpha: -593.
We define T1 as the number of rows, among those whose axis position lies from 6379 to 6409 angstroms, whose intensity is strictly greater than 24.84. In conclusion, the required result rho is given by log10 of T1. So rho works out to 0.48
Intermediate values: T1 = 3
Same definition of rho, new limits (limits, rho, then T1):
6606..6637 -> 0.95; 9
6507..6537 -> 0.60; 4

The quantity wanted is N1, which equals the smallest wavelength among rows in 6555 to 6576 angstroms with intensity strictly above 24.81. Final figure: 6562.49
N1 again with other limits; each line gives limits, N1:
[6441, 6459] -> 6442.71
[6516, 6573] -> 6526.33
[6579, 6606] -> 6580.65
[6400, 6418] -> 6416.07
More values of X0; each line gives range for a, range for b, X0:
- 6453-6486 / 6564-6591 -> -1.3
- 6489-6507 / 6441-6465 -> -1.1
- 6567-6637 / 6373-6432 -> 0.6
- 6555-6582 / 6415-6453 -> 0.5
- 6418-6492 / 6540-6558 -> -0.3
